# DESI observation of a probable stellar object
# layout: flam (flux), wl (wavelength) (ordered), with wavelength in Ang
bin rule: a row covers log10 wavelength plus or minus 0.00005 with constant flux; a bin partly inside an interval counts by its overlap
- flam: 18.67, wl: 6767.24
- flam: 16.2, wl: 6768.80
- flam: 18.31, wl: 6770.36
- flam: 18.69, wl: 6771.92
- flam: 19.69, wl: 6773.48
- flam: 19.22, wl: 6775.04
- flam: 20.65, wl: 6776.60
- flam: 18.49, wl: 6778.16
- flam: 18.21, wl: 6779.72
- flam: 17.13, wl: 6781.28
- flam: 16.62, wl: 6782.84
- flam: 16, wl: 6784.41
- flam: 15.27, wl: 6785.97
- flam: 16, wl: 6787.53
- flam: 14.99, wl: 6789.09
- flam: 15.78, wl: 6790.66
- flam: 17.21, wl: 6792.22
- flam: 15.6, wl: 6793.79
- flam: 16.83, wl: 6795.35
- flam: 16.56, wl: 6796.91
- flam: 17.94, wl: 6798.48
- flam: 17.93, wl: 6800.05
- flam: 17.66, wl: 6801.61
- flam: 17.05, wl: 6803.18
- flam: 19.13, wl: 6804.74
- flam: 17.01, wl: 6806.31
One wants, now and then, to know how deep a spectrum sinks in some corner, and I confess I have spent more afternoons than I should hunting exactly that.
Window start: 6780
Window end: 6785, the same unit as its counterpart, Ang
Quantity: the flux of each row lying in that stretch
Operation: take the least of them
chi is 16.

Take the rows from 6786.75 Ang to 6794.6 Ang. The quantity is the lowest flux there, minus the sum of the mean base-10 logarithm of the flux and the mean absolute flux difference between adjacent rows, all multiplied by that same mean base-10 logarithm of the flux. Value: 15.1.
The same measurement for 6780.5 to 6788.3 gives 16.2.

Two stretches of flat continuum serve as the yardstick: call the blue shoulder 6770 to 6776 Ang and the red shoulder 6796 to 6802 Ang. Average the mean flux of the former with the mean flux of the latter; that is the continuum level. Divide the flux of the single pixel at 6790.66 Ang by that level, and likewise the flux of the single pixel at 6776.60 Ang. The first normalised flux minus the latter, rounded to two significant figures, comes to -0.27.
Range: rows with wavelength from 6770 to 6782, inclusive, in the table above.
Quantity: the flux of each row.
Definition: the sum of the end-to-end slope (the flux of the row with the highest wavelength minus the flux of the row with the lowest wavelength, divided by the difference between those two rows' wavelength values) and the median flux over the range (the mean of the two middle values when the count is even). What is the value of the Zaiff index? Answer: 18.5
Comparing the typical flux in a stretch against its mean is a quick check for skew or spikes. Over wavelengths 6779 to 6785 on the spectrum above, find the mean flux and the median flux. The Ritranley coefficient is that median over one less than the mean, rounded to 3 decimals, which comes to 1.055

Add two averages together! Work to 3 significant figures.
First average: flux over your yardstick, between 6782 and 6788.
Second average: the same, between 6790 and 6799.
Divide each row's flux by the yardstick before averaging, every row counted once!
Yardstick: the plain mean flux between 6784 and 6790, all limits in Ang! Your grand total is 2.10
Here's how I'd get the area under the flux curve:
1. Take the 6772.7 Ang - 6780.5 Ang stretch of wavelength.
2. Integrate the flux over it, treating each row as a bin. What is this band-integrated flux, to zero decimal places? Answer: 150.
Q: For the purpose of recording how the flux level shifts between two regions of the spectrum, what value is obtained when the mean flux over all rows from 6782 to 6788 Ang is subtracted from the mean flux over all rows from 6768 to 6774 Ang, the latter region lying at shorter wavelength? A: 2.2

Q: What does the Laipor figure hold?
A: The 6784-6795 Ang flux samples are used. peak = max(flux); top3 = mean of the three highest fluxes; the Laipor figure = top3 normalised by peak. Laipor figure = 0.953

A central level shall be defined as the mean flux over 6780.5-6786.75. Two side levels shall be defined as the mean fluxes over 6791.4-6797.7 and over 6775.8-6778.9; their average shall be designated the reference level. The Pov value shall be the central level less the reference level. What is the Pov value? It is -1.8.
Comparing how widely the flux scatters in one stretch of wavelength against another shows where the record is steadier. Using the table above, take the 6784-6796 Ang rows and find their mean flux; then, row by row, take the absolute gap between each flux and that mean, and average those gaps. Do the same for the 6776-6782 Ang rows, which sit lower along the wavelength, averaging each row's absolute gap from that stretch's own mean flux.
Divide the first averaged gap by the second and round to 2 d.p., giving 0.54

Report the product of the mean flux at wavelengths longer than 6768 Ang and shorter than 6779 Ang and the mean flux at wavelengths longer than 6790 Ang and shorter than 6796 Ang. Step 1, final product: 307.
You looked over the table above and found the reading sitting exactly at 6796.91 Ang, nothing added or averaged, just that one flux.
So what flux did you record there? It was 16.56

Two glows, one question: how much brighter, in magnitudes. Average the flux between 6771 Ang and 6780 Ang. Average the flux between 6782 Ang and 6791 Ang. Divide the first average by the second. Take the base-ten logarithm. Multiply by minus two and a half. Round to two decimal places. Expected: -0.21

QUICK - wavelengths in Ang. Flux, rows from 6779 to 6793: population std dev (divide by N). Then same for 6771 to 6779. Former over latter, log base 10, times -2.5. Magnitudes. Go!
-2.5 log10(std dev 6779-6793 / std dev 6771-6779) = -0.2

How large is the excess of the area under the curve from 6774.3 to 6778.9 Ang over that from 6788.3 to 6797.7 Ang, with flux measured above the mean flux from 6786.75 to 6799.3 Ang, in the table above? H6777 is 16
